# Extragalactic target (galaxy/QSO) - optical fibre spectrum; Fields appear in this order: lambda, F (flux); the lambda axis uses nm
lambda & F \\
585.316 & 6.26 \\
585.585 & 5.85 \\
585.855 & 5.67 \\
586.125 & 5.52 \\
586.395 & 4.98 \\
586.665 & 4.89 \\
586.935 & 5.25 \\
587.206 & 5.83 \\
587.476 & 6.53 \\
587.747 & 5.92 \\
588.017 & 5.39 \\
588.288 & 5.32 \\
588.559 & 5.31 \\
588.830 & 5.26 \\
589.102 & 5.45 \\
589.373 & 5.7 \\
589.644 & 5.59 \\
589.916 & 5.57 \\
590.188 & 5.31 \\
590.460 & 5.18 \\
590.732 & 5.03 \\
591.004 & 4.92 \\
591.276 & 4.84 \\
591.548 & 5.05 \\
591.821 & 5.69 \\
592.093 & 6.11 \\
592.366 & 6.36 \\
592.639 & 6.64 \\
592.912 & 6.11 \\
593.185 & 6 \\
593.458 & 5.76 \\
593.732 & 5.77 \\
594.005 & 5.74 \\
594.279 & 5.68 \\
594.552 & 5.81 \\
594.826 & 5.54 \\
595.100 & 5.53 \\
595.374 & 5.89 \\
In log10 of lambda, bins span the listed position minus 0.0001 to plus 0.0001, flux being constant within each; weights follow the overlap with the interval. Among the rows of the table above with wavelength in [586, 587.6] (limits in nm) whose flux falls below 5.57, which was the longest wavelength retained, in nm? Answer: 586.935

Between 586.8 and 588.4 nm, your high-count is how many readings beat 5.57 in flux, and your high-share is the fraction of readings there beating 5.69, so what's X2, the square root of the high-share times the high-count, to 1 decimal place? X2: 1.2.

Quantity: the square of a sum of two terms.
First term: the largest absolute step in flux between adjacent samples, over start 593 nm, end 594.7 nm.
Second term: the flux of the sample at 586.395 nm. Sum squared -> 27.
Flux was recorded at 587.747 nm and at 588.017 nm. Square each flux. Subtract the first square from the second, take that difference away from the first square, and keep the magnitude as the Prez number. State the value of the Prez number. 41.0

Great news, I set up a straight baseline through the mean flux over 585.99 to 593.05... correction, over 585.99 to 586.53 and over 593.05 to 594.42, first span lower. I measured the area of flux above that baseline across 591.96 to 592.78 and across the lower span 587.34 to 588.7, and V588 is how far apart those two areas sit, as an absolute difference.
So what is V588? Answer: 0.13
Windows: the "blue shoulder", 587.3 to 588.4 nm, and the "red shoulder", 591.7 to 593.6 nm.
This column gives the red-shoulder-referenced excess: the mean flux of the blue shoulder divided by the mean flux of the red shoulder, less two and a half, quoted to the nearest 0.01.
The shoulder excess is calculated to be -1.55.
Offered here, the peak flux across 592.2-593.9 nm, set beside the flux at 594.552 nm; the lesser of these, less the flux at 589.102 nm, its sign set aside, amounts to 0.4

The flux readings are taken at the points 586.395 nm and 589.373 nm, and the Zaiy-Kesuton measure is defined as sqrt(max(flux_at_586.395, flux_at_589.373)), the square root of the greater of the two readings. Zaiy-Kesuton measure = 2.39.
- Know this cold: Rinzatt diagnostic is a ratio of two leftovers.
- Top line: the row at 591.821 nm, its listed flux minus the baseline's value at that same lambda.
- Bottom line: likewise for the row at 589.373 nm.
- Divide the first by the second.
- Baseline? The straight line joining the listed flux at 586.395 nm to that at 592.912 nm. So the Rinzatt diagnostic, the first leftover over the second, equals -1.1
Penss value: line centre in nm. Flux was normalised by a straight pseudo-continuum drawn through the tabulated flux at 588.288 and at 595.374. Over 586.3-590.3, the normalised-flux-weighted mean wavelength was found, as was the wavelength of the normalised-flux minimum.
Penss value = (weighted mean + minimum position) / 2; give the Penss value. 587.47 nm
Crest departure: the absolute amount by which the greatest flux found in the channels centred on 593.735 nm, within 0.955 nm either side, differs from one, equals 5.11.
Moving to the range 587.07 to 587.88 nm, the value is 5.53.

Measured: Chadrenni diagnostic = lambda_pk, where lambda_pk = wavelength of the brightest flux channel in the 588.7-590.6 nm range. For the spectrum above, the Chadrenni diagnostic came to 589.373 nm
